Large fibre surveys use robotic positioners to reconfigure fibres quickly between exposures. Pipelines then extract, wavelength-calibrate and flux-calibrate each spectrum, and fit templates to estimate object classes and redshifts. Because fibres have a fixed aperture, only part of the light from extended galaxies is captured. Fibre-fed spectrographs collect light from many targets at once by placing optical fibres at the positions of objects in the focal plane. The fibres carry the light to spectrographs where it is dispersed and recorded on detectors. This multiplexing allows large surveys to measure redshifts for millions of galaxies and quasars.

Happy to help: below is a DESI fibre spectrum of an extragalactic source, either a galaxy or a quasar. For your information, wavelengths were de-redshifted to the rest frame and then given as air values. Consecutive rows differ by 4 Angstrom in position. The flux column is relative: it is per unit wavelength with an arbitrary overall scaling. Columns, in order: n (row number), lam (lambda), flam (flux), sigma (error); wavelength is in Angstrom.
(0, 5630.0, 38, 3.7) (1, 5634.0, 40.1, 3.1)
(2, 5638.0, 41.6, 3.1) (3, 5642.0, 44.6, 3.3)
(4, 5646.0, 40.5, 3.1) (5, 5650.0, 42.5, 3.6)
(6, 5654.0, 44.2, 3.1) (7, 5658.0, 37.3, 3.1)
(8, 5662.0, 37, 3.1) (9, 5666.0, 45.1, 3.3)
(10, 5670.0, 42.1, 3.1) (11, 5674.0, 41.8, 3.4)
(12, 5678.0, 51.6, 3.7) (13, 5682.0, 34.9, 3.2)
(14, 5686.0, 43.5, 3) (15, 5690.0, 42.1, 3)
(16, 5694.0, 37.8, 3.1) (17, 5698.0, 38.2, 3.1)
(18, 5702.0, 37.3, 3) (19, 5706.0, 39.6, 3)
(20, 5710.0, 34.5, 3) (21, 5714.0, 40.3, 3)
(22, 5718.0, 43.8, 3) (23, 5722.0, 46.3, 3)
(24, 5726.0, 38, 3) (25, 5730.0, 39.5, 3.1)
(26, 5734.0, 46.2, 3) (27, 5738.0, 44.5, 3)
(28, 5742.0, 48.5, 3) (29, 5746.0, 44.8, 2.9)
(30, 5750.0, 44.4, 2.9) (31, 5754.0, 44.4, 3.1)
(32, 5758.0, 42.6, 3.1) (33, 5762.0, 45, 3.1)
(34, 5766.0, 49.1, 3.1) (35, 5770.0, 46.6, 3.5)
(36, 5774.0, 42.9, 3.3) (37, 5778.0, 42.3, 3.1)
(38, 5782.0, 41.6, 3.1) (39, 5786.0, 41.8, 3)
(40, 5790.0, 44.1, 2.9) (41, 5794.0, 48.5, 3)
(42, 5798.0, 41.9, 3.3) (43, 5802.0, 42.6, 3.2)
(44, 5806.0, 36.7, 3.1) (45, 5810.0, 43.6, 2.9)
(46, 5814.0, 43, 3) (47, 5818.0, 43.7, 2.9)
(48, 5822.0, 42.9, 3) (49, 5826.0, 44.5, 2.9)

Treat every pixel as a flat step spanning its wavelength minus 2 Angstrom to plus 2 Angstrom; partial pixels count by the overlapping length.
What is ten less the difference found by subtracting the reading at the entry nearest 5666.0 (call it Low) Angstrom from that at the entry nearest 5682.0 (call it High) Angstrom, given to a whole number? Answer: 20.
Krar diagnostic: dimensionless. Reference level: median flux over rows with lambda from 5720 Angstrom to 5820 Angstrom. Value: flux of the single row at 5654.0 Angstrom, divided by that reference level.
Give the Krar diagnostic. 1.011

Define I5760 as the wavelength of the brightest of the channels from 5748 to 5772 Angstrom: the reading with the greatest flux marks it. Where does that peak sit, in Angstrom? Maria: 5766.0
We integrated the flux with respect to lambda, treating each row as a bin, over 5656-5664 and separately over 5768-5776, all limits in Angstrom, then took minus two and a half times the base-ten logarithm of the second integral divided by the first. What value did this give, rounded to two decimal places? -0.20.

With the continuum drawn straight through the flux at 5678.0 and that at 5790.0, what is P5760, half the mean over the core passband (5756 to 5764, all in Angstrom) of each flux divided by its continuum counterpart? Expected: 0.48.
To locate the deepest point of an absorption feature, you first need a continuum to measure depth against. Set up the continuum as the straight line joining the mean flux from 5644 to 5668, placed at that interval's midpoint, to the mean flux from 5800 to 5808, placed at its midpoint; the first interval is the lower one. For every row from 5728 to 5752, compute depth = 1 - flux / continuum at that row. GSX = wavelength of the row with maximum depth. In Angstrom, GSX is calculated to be 5730.0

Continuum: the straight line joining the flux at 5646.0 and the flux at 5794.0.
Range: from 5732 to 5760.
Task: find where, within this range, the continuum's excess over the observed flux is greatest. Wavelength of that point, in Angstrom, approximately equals 5758.0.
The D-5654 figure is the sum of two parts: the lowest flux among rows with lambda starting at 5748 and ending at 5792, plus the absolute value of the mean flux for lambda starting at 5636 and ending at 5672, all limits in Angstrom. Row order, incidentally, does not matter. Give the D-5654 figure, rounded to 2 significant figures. 83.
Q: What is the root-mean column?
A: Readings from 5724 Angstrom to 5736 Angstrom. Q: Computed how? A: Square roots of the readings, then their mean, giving 6.42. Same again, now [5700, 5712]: 6.09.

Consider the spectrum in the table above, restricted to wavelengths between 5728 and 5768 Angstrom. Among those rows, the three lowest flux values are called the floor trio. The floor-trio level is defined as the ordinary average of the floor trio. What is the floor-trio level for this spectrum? 42.2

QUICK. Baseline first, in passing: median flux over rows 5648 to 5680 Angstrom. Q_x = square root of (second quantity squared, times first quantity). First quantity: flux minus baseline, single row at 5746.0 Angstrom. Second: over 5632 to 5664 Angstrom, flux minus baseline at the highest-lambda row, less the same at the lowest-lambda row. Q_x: 4.9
